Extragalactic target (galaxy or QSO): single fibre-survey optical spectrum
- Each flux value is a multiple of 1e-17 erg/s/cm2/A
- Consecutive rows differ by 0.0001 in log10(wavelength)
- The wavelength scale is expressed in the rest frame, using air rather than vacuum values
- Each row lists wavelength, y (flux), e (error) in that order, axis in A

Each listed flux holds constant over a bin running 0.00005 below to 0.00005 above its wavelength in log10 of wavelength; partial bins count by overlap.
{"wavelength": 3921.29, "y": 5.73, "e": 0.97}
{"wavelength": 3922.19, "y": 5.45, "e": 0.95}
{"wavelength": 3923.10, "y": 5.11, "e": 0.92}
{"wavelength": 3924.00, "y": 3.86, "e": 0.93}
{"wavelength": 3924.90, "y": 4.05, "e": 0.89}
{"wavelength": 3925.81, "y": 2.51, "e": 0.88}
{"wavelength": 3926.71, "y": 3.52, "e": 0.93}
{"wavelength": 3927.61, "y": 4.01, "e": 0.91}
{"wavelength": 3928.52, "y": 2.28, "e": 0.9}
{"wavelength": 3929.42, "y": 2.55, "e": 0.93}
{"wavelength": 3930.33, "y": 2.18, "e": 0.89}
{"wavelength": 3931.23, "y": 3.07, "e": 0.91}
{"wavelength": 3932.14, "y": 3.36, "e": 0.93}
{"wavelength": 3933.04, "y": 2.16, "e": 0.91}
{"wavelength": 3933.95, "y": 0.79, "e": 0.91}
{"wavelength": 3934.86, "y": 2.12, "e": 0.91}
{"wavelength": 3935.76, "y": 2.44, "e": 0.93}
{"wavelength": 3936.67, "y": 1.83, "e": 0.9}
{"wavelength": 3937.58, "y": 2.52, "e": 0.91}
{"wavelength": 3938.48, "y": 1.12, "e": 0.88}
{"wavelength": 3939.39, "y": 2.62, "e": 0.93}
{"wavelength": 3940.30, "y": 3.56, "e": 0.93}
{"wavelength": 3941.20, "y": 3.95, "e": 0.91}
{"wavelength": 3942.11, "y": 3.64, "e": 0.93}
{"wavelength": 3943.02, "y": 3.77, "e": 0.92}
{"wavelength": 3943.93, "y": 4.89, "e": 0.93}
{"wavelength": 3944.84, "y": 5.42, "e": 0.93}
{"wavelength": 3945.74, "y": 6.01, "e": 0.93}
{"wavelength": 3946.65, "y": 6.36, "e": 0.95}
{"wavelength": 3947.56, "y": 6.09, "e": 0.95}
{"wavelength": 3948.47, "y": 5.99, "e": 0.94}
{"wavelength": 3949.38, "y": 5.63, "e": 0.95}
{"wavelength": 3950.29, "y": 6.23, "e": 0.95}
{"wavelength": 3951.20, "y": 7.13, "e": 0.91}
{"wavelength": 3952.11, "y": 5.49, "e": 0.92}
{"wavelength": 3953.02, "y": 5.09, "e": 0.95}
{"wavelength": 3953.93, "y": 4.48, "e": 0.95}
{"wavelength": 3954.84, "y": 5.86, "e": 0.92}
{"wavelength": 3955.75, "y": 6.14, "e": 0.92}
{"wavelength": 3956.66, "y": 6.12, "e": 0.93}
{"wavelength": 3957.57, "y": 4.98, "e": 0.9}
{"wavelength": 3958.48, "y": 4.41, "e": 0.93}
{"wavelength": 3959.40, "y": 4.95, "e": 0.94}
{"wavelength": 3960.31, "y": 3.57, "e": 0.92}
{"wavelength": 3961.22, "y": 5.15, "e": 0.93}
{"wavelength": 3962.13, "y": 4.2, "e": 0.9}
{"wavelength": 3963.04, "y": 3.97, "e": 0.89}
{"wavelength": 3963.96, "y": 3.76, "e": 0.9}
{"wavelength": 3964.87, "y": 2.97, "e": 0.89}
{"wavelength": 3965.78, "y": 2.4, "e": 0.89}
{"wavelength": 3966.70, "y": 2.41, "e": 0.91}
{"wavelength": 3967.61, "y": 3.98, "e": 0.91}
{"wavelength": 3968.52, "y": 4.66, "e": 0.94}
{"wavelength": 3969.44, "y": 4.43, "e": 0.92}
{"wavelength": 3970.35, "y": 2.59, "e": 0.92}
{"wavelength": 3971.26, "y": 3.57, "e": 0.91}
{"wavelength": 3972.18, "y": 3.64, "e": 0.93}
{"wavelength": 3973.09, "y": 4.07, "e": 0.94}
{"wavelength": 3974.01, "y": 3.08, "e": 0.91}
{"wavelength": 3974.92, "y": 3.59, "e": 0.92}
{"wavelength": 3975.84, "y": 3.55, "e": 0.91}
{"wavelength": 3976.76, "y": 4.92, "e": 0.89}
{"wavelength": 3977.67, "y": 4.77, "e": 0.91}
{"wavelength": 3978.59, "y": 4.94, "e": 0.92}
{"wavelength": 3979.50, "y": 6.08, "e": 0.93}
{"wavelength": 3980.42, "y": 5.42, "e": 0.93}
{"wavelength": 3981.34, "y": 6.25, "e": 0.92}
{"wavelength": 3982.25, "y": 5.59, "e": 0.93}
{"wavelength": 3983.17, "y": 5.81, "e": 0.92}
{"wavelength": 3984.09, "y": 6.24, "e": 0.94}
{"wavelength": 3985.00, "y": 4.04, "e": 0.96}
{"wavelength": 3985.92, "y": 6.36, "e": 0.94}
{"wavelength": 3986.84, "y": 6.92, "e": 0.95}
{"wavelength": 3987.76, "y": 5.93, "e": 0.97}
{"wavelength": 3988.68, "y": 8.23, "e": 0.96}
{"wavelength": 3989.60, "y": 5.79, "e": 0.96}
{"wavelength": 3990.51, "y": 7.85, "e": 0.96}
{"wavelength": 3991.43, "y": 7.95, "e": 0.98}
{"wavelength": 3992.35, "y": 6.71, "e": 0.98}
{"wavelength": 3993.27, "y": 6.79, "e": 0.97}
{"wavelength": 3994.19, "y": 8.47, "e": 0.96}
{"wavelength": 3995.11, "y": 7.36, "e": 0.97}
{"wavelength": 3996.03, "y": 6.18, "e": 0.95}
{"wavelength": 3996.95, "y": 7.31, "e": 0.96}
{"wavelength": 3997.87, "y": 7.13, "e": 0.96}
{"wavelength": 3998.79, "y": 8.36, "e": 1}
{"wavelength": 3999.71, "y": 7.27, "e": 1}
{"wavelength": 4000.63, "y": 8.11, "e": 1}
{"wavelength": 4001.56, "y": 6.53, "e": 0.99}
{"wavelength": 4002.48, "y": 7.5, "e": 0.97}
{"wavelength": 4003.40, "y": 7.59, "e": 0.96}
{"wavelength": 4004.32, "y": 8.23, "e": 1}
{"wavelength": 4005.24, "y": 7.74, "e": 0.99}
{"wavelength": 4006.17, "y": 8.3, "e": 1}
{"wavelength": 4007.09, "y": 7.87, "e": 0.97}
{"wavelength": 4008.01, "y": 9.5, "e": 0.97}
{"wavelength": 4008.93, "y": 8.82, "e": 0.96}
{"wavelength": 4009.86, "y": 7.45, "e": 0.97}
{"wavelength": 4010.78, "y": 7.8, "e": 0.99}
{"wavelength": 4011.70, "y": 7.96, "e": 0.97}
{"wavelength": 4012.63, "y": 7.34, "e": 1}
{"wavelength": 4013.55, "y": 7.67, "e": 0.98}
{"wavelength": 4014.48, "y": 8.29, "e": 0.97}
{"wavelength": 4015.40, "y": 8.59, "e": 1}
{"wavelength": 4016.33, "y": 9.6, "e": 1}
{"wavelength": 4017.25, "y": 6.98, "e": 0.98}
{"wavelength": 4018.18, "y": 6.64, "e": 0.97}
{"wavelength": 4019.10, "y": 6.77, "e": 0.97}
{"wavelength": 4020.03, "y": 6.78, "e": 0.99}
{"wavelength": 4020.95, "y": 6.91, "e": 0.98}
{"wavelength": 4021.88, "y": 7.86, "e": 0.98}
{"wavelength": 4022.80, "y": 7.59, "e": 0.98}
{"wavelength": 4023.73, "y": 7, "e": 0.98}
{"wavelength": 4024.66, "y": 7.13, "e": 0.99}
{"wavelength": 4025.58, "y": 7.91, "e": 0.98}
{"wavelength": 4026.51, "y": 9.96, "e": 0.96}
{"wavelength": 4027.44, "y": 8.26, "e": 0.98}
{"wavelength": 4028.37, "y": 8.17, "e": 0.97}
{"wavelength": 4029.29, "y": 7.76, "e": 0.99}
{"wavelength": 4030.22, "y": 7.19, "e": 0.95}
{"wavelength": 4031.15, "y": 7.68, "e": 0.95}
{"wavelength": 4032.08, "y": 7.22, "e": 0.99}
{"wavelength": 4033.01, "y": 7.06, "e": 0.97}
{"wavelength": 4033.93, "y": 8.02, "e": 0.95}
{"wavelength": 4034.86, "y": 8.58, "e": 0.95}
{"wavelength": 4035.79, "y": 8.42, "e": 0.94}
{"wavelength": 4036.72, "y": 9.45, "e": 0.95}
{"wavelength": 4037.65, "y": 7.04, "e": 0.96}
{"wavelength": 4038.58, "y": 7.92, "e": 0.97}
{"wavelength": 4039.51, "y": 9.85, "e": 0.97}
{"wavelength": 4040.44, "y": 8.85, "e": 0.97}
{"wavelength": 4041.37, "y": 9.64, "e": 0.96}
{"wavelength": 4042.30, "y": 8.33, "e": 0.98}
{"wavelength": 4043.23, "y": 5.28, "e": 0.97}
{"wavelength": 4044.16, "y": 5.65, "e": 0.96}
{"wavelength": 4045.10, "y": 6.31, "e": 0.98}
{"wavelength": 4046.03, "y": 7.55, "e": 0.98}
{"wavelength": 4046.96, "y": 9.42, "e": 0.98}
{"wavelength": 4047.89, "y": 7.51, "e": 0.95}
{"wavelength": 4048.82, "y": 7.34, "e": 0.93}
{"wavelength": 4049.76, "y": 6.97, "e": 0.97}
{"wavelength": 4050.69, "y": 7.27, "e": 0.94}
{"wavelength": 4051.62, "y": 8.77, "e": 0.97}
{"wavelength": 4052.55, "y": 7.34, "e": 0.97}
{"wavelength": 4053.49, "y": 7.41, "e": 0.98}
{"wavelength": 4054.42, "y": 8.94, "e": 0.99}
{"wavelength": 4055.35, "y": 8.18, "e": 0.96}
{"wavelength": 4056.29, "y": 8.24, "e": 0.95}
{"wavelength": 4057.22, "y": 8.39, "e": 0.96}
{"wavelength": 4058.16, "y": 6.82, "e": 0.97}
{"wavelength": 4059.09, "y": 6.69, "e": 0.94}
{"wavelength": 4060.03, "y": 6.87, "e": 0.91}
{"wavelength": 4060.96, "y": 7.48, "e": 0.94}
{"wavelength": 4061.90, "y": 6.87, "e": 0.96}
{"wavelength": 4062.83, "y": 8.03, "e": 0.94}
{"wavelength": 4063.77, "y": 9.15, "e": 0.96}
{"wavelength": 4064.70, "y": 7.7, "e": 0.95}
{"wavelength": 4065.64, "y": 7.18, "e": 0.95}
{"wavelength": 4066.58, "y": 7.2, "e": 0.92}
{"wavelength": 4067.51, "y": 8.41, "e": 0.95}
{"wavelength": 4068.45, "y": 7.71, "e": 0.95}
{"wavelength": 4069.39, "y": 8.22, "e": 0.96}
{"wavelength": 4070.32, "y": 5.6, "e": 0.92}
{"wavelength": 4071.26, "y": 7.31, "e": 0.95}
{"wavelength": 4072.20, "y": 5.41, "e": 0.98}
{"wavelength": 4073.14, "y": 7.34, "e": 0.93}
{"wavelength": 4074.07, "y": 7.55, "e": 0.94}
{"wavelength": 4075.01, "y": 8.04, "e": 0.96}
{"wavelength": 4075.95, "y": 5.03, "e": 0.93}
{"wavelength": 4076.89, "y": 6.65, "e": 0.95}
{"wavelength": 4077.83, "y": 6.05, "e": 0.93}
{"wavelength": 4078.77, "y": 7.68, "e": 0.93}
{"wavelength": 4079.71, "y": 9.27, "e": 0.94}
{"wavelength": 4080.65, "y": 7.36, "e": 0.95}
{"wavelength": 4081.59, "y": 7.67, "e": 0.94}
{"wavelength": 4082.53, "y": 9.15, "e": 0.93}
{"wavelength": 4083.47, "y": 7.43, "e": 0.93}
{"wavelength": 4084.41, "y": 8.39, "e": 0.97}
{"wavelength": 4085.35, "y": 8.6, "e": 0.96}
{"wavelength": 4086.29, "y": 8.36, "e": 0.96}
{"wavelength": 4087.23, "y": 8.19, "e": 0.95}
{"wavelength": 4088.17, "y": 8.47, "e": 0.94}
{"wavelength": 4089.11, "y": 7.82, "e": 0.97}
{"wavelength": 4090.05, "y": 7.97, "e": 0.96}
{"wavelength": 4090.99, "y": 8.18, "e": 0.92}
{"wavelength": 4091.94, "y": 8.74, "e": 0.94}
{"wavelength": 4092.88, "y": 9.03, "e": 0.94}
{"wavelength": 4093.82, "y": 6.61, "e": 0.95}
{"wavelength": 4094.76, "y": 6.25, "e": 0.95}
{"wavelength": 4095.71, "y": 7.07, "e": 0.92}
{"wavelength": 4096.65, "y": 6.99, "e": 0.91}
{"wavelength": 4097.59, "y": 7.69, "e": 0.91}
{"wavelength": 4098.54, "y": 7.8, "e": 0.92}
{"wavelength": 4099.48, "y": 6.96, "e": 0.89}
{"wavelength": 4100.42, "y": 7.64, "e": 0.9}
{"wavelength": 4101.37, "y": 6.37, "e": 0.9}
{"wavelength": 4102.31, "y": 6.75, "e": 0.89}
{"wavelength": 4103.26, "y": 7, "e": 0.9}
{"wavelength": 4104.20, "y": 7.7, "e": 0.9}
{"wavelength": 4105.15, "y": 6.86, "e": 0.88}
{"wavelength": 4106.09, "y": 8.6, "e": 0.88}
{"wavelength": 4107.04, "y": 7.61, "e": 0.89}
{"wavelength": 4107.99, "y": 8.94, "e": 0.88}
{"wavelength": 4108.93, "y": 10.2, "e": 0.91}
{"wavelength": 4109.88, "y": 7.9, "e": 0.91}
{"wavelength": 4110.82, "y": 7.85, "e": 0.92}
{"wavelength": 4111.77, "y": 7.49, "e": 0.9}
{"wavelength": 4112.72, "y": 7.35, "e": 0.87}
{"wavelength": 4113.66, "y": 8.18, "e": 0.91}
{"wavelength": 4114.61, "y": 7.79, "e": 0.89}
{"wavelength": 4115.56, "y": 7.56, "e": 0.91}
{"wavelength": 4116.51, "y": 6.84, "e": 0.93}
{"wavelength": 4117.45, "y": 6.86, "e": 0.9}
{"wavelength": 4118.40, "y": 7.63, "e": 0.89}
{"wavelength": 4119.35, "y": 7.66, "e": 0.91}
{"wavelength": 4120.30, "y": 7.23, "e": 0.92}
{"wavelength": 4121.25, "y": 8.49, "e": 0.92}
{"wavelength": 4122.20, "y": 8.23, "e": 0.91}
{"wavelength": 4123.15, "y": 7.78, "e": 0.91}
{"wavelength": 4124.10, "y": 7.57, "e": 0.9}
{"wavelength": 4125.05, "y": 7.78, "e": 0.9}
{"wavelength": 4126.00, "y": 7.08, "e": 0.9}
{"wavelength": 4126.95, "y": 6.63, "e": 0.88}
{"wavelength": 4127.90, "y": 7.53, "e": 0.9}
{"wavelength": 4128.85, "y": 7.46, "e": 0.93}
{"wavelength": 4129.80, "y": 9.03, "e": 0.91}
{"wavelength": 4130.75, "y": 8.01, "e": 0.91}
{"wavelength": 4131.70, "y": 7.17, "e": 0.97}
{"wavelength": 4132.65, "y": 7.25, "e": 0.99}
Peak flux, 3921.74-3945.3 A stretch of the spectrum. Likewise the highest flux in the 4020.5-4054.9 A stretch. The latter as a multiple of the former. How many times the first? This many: 1.83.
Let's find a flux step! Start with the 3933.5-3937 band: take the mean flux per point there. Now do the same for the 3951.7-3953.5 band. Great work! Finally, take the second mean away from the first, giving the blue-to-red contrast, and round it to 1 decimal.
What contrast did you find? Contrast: -3.5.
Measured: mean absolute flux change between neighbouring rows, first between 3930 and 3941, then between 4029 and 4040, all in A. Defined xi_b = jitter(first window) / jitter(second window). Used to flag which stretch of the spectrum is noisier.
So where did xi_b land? 1.10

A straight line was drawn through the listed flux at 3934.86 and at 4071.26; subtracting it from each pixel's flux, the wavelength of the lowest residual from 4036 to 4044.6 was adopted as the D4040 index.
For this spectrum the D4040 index 4043.23 A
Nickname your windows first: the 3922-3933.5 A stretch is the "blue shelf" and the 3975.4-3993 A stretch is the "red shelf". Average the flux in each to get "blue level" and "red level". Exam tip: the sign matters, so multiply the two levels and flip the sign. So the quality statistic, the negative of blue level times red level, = -20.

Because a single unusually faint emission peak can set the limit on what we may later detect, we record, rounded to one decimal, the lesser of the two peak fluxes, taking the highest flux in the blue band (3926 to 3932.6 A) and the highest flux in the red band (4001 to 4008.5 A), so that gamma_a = 4.0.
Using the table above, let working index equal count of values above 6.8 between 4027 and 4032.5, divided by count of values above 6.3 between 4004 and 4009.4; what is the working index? 1.00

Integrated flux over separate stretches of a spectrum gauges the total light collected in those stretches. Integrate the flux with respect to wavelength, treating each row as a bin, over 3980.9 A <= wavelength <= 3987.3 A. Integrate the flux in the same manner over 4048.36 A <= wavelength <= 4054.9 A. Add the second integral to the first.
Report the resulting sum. 88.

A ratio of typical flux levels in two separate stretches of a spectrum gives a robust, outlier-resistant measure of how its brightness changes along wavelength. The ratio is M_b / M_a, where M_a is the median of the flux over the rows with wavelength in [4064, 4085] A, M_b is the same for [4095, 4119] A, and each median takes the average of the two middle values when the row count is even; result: 1.0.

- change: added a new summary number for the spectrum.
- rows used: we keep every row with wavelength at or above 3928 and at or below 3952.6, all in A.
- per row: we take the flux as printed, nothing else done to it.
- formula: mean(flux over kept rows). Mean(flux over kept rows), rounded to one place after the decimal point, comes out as 3.8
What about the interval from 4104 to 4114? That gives 8.1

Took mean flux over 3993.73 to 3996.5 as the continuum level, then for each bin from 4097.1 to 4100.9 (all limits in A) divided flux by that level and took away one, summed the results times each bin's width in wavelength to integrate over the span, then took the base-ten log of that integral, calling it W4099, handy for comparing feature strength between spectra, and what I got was -1.0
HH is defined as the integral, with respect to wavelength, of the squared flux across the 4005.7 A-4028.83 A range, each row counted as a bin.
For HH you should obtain 1456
